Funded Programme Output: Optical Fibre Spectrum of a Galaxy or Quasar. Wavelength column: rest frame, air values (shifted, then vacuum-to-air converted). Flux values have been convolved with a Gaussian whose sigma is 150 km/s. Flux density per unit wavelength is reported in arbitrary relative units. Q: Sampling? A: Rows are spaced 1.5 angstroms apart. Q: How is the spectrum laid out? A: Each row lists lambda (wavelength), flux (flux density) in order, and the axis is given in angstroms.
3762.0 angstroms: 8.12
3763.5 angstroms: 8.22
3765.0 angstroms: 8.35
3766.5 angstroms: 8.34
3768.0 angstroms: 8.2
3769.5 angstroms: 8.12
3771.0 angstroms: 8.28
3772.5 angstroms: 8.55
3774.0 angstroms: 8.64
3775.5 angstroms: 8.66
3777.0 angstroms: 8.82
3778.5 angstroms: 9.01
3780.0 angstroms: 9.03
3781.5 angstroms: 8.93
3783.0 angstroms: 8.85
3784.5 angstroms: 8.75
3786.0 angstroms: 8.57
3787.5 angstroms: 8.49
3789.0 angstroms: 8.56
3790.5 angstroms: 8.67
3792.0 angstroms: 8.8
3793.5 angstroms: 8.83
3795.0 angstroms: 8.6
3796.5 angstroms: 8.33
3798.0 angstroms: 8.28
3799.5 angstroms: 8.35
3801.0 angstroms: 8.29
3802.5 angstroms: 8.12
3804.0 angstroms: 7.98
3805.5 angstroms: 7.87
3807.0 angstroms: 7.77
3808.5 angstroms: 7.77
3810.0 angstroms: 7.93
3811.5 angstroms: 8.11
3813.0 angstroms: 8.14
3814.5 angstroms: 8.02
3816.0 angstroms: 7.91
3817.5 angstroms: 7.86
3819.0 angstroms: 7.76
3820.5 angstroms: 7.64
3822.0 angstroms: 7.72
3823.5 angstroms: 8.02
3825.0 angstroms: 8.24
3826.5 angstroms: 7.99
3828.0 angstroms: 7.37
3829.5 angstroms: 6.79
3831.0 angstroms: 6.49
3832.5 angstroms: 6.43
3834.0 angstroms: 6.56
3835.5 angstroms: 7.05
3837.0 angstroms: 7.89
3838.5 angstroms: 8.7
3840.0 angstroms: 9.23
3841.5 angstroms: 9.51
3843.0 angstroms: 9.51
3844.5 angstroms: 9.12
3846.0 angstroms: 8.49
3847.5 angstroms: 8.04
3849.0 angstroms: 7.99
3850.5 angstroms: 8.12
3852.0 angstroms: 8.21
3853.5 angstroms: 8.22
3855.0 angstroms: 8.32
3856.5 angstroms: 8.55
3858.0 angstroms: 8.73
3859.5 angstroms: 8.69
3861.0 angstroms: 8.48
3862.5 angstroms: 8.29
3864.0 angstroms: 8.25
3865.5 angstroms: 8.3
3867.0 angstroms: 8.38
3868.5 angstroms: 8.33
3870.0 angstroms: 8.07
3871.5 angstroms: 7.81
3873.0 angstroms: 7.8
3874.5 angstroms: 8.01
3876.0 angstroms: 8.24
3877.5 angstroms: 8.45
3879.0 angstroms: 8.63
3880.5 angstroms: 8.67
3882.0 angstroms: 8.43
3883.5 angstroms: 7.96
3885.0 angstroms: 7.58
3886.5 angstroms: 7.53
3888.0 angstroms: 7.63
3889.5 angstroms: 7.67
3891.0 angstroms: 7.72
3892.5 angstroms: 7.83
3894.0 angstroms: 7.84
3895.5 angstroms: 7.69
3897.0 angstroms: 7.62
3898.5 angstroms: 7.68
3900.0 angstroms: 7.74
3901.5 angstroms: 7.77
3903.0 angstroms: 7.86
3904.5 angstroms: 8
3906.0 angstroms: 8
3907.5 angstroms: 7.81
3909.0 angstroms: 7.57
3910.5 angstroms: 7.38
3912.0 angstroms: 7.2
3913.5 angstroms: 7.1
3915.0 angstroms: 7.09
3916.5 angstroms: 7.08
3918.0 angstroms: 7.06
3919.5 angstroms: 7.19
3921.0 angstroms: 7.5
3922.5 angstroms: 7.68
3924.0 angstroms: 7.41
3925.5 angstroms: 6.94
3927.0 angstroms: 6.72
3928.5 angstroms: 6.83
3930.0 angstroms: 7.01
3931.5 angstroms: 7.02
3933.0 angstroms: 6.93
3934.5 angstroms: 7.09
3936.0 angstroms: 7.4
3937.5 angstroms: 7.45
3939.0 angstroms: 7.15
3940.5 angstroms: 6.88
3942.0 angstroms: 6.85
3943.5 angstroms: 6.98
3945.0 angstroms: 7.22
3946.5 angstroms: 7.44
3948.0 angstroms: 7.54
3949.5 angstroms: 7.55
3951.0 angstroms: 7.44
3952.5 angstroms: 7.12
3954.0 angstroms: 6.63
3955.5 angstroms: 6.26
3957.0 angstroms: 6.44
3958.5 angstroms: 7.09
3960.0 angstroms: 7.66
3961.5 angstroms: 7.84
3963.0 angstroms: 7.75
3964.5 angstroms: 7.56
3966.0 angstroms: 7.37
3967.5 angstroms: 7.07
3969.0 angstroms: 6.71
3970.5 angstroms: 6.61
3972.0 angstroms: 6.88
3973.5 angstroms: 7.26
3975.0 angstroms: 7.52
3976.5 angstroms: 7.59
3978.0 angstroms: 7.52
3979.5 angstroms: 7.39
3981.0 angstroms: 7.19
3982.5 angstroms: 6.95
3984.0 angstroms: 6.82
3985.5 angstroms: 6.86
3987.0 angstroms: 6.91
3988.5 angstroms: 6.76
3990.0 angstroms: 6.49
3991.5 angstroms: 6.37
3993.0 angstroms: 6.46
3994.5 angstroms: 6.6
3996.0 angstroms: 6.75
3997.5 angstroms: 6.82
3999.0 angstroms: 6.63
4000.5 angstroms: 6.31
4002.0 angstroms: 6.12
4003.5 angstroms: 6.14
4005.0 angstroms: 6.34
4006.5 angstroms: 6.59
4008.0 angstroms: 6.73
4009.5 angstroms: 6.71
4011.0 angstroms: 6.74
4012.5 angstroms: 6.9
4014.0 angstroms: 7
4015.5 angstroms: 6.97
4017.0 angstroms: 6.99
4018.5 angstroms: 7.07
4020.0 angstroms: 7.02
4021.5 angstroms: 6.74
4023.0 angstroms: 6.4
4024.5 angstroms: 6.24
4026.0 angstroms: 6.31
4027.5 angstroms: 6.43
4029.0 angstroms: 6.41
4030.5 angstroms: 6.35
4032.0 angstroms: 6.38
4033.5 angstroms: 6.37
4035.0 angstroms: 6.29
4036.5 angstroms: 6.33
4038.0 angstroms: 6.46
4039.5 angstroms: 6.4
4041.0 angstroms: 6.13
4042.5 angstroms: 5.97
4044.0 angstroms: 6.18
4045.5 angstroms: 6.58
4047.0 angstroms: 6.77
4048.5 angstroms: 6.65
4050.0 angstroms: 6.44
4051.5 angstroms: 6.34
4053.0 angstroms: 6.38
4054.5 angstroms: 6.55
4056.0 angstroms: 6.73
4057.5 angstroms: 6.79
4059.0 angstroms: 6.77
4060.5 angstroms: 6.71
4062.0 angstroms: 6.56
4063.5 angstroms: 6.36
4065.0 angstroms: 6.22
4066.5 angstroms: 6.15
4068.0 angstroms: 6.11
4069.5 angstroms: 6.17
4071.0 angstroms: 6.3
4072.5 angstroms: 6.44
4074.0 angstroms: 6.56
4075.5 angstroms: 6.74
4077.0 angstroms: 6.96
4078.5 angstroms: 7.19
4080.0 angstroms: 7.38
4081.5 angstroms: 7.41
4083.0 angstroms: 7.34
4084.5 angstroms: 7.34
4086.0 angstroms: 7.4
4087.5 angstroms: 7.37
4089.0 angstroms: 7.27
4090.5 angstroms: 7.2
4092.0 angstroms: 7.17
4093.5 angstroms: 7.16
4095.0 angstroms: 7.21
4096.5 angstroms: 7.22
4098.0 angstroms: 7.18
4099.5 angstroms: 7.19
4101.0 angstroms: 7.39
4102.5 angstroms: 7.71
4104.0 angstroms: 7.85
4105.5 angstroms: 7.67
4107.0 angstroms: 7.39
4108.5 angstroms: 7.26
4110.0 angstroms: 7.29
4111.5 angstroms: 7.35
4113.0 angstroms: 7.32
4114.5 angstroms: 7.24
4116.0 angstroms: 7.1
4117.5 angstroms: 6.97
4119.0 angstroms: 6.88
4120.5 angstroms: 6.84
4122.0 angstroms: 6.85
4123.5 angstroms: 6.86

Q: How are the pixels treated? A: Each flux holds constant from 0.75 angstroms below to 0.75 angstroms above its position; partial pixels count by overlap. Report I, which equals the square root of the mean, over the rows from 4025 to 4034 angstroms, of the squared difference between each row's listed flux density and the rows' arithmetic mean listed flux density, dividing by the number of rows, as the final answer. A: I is 0.04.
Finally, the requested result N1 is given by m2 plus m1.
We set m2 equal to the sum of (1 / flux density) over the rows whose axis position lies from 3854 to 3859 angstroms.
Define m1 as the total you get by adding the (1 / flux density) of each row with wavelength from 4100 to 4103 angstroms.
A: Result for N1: 0.62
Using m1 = 0.27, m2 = 0.35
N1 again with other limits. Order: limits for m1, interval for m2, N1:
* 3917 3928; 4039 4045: 1.62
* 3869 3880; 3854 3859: 1.21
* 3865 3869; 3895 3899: 0.75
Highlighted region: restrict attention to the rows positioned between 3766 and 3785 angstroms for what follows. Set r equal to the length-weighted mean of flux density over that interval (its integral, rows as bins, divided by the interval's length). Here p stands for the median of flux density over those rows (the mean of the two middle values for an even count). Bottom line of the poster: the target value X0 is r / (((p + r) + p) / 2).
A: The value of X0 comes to 0.665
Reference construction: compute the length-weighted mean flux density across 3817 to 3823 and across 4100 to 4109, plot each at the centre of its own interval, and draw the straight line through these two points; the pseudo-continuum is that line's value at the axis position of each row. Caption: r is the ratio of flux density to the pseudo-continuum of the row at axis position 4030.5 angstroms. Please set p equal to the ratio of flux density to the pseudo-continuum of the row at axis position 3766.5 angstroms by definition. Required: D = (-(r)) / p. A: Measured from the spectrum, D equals -0.78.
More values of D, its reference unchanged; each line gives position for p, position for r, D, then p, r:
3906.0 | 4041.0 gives -0.78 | 1.04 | 0.81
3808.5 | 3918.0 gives -0.92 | 1.00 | 0.92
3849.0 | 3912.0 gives -0.91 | 1.03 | 0.94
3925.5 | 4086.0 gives -1.08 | 0.90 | 0.98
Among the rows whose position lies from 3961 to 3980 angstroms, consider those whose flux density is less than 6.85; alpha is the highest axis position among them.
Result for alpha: 3970.5 angstroms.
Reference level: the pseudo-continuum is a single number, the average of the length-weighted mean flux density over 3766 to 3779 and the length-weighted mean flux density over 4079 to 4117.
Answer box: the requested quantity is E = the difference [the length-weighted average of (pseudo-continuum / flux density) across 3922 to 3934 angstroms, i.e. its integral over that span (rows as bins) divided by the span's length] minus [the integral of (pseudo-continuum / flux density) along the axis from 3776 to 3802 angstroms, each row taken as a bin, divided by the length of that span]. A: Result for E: 0.208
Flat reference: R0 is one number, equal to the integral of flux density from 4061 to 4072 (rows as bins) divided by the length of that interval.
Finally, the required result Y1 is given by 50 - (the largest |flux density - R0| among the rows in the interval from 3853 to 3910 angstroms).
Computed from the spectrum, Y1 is 47.6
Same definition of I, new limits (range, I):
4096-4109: 0.24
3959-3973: 0.44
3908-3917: 0.18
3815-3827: 0.18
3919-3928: 0.33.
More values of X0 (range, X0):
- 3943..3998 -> 0.666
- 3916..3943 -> 0.670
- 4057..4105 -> 0.654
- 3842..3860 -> 0.672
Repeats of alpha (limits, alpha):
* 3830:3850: 3834.0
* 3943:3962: 3957.0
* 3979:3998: 3997.5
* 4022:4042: 4041.0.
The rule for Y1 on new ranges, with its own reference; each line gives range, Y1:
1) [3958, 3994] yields 48.4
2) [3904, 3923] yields 48.3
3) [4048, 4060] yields 49.5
